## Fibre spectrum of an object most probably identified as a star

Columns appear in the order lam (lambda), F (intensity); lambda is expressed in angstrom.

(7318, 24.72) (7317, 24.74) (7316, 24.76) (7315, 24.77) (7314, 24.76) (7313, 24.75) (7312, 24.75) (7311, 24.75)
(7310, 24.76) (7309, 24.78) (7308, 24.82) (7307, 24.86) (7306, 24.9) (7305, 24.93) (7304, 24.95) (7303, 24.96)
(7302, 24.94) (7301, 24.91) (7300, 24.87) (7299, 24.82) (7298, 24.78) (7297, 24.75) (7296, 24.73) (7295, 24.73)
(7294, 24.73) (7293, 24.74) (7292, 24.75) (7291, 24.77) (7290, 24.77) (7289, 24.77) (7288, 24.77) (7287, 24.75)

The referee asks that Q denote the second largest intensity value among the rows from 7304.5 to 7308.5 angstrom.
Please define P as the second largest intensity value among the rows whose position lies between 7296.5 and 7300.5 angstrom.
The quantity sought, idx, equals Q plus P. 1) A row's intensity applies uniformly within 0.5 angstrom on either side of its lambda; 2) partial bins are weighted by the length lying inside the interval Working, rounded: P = 24.82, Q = 24.9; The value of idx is 49.7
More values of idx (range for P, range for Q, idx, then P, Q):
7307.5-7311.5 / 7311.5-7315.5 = 49.5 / 24.78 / 24.76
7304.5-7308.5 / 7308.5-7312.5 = 49.7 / 24.9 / 24.76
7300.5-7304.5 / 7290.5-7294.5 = 49.7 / 24.95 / 24.75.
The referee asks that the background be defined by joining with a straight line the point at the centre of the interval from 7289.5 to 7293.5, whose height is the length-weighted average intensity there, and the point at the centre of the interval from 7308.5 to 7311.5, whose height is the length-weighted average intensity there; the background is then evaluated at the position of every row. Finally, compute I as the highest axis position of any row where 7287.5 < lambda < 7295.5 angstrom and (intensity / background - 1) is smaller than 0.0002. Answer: 7295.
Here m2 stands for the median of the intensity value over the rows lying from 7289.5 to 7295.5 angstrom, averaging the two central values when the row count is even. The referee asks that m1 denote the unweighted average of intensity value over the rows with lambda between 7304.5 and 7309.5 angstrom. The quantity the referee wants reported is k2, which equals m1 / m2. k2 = 1.005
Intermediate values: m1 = 24.9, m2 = 24.7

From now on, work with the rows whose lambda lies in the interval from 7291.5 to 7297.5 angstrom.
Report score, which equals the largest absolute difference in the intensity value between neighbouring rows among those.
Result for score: 0.020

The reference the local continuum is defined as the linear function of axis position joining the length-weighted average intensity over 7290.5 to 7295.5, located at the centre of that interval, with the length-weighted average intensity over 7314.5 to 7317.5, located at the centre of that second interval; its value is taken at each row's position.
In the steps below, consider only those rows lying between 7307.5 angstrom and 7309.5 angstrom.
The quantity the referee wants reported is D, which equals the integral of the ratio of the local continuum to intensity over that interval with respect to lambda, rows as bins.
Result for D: 2.00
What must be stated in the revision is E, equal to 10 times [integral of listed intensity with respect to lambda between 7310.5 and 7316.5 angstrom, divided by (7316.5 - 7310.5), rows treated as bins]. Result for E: 248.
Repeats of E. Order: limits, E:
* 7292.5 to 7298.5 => 247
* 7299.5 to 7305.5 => 249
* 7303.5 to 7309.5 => 249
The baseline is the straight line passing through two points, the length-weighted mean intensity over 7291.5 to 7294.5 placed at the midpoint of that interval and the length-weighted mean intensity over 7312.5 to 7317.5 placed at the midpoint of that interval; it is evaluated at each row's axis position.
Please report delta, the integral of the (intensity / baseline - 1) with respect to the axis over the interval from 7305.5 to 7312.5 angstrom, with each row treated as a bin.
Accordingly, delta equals 0.014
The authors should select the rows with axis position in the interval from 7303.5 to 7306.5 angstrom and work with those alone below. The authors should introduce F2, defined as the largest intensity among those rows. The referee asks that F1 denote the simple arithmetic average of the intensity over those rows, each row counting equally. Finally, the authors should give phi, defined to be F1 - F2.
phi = -0.023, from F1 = 24.9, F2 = 24.95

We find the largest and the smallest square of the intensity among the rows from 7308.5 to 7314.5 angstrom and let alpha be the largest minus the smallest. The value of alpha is 1.5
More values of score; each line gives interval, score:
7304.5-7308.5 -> 0.040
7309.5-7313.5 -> 0.010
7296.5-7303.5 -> 0.050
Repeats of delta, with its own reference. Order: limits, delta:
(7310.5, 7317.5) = 0.000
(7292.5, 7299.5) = 0.003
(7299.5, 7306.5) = 0.050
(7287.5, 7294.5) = 0.005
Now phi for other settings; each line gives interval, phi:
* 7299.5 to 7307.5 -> -0.045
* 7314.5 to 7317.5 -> -0.013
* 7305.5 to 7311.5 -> -0.088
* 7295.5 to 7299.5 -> -0.050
